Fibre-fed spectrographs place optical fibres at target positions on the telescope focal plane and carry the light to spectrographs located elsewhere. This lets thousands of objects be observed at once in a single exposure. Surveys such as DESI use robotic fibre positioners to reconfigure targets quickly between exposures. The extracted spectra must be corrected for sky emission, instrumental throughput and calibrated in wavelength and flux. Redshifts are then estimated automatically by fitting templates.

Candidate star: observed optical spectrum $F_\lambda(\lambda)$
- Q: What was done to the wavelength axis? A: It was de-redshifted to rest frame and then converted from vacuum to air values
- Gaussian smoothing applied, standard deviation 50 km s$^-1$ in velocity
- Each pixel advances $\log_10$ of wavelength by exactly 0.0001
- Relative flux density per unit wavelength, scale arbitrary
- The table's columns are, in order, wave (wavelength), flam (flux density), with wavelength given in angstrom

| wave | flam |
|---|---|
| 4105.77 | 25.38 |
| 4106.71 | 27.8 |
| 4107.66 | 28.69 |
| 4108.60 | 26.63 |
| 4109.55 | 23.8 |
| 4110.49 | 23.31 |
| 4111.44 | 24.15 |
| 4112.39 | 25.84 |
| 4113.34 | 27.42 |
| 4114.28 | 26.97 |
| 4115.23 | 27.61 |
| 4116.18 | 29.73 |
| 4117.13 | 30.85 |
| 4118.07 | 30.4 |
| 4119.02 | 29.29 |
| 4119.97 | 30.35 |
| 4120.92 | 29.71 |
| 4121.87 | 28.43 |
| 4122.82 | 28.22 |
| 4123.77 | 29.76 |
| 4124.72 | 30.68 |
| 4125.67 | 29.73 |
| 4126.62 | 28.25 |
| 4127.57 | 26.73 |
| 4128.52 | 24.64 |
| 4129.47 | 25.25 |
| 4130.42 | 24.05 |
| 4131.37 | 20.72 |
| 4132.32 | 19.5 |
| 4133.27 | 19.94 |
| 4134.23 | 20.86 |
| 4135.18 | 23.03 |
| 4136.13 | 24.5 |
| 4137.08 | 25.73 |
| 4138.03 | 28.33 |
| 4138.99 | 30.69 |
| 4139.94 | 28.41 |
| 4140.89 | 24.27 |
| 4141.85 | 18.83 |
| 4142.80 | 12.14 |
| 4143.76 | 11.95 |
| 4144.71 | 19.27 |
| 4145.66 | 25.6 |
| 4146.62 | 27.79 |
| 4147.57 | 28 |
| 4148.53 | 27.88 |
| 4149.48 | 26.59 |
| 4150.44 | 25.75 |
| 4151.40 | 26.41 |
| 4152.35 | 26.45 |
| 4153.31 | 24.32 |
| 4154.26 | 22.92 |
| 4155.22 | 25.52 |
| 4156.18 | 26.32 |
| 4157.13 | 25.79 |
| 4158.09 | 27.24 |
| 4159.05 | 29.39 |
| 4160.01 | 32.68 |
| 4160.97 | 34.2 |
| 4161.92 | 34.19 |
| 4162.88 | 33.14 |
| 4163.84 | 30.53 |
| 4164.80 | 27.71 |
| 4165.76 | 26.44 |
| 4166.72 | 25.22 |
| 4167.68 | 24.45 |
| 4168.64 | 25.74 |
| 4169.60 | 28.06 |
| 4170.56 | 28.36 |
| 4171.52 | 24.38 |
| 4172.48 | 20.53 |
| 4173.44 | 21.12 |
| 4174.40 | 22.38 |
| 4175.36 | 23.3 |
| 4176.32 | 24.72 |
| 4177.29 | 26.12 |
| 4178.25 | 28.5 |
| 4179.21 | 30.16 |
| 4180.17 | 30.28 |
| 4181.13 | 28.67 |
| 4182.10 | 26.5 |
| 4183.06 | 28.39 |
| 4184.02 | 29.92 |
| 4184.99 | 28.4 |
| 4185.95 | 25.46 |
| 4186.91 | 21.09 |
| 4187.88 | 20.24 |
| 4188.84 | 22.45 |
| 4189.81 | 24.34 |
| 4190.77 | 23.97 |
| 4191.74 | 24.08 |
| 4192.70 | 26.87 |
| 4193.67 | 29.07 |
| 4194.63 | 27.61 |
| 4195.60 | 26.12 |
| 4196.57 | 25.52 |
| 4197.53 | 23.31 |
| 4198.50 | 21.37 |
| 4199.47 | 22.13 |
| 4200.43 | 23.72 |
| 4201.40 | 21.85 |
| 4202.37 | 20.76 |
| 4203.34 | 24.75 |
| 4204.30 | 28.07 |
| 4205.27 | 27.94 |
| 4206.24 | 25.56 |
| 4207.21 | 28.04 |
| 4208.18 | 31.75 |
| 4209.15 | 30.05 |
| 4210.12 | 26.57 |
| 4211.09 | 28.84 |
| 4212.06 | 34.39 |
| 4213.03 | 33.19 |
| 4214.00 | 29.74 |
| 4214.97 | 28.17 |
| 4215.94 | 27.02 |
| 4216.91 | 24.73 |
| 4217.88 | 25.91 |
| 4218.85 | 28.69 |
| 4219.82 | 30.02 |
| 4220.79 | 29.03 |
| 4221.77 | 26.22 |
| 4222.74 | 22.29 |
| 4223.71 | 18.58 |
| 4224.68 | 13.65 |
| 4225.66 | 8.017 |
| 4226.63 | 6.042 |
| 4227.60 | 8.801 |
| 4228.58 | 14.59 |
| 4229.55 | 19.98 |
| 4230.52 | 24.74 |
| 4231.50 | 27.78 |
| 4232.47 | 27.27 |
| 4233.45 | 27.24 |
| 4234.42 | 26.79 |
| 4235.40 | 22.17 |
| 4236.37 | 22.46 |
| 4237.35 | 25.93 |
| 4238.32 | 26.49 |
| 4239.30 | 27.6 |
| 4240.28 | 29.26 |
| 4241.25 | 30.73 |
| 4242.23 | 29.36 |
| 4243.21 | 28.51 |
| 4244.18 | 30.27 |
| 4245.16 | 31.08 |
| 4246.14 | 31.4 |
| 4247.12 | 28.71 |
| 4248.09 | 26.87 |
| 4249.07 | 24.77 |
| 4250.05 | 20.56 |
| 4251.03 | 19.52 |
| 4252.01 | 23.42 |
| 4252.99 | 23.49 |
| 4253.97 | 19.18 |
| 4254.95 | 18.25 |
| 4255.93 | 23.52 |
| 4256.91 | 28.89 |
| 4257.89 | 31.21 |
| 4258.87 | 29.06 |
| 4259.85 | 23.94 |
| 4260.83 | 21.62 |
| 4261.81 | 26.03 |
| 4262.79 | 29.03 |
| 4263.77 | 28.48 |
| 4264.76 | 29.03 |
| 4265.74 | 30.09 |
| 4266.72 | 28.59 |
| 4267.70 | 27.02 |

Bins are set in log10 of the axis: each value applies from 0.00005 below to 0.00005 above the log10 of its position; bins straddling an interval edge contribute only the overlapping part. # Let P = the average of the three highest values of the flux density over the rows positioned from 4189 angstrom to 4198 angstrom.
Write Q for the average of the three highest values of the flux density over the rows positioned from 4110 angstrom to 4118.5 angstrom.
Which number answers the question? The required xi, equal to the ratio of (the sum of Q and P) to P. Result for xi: 2.09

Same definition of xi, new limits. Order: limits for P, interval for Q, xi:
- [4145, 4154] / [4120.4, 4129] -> 2.08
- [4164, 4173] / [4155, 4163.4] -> 2.21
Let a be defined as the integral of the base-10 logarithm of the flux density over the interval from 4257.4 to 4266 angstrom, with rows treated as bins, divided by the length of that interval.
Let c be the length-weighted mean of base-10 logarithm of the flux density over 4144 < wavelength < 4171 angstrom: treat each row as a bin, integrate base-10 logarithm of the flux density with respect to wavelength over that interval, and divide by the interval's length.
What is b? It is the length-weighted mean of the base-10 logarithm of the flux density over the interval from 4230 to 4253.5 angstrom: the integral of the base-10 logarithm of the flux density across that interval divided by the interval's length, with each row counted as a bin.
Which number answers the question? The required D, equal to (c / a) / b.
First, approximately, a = 1.44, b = 1.42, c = 1.43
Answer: 0.701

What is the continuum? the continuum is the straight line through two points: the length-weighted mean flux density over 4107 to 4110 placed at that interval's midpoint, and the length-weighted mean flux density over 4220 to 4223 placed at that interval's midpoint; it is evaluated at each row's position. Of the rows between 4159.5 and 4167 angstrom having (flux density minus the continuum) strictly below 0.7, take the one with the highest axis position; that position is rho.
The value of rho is 4166.72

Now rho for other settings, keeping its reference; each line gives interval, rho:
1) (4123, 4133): 4132.32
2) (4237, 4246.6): 4238.32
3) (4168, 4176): 4175.36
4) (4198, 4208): 4206.24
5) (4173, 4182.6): 4182.10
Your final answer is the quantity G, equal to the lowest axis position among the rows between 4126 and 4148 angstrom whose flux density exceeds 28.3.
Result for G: 4138.03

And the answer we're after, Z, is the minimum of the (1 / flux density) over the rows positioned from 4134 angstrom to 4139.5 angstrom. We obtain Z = 0.033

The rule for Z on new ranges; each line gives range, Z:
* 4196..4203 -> 0.039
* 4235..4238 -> 0.039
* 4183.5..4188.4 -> 0.033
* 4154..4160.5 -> 0.031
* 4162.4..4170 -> 0.030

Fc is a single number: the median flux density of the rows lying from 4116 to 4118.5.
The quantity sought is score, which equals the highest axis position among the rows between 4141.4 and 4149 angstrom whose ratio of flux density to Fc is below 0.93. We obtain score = 4148.53 angstrom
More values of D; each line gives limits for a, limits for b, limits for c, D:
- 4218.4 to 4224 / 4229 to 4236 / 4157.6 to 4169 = 0.743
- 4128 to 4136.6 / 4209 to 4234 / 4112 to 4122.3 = 0.804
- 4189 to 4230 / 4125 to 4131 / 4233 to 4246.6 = 0.744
